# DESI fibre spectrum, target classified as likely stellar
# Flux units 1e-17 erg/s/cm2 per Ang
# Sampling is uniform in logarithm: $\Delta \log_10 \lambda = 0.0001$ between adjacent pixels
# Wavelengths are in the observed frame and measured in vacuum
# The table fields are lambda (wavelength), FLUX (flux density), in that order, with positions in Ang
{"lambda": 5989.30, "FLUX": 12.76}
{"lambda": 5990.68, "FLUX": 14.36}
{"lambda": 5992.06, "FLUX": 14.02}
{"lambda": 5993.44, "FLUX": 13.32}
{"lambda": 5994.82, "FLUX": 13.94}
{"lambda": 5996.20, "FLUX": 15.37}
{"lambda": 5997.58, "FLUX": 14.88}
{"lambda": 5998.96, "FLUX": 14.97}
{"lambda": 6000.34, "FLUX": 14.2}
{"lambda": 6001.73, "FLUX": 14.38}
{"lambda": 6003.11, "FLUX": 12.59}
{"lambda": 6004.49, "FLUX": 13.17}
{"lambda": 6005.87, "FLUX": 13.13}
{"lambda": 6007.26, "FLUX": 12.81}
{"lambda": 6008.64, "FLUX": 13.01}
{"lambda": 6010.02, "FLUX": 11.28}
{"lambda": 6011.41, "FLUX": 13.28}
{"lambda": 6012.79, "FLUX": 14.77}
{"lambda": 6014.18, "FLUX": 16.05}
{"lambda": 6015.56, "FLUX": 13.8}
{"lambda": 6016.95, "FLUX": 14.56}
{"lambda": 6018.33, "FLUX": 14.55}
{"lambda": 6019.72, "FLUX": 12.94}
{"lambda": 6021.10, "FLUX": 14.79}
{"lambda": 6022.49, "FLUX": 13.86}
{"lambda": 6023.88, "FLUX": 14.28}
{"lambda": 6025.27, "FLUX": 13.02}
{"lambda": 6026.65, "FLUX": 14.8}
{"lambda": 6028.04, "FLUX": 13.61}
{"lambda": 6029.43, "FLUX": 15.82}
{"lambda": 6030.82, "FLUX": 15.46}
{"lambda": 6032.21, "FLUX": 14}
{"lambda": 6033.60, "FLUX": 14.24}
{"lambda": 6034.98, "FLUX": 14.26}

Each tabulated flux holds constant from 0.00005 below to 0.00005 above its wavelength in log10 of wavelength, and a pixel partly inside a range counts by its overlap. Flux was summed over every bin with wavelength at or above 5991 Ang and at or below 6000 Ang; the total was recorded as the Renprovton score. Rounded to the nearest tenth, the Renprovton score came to 86.5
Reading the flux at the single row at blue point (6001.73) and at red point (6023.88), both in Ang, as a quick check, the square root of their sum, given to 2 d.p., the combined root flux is 5.35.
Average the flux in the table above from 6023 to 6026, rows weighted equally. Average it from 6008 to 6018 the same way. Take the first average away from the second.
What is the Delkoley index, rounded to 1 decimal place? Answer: 0.2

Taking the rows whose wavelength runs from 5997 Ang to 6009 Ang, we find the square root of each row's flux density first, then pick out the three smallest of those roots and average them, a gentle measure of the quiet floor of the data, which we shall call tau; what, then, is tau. 3.58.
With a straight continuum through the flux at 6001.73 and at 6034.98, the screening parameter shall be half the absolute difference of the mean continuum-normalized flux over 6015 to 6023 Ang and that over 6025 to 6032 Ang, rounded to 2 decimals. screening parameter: 0.02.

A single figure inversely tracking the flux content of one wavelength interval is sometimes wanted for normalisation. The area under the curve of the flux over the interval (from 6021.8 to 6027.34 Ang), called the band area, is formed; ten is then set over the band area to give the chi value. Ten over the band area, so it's 0.129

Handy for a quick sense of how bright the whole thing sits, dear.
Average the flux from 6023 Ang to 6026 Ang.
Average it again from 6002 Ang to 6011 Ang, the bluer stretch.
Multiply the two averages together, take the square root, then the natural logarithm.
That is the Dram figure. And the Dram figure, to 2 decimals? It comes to 2.58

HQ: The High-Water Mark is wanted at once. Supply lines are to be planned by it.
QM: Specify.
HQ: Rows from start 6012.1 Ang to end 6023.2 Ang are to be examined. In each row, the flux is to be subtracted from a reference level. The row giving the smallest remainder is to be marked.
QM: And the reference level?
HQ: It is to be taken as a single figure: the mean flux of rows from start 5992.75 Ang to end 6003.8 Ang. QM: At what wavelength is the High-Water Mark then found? 6014.18 Ang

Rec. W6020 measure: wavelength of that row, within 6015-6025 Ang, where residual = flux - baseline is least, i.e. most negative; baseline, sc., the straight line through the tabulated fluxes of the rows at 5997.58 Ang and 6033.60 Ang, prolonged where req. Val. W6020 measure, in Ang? 6019.72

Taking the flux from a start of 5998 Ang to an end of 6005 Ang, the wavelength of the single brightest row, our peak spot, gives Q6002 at 5998.96 Ang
